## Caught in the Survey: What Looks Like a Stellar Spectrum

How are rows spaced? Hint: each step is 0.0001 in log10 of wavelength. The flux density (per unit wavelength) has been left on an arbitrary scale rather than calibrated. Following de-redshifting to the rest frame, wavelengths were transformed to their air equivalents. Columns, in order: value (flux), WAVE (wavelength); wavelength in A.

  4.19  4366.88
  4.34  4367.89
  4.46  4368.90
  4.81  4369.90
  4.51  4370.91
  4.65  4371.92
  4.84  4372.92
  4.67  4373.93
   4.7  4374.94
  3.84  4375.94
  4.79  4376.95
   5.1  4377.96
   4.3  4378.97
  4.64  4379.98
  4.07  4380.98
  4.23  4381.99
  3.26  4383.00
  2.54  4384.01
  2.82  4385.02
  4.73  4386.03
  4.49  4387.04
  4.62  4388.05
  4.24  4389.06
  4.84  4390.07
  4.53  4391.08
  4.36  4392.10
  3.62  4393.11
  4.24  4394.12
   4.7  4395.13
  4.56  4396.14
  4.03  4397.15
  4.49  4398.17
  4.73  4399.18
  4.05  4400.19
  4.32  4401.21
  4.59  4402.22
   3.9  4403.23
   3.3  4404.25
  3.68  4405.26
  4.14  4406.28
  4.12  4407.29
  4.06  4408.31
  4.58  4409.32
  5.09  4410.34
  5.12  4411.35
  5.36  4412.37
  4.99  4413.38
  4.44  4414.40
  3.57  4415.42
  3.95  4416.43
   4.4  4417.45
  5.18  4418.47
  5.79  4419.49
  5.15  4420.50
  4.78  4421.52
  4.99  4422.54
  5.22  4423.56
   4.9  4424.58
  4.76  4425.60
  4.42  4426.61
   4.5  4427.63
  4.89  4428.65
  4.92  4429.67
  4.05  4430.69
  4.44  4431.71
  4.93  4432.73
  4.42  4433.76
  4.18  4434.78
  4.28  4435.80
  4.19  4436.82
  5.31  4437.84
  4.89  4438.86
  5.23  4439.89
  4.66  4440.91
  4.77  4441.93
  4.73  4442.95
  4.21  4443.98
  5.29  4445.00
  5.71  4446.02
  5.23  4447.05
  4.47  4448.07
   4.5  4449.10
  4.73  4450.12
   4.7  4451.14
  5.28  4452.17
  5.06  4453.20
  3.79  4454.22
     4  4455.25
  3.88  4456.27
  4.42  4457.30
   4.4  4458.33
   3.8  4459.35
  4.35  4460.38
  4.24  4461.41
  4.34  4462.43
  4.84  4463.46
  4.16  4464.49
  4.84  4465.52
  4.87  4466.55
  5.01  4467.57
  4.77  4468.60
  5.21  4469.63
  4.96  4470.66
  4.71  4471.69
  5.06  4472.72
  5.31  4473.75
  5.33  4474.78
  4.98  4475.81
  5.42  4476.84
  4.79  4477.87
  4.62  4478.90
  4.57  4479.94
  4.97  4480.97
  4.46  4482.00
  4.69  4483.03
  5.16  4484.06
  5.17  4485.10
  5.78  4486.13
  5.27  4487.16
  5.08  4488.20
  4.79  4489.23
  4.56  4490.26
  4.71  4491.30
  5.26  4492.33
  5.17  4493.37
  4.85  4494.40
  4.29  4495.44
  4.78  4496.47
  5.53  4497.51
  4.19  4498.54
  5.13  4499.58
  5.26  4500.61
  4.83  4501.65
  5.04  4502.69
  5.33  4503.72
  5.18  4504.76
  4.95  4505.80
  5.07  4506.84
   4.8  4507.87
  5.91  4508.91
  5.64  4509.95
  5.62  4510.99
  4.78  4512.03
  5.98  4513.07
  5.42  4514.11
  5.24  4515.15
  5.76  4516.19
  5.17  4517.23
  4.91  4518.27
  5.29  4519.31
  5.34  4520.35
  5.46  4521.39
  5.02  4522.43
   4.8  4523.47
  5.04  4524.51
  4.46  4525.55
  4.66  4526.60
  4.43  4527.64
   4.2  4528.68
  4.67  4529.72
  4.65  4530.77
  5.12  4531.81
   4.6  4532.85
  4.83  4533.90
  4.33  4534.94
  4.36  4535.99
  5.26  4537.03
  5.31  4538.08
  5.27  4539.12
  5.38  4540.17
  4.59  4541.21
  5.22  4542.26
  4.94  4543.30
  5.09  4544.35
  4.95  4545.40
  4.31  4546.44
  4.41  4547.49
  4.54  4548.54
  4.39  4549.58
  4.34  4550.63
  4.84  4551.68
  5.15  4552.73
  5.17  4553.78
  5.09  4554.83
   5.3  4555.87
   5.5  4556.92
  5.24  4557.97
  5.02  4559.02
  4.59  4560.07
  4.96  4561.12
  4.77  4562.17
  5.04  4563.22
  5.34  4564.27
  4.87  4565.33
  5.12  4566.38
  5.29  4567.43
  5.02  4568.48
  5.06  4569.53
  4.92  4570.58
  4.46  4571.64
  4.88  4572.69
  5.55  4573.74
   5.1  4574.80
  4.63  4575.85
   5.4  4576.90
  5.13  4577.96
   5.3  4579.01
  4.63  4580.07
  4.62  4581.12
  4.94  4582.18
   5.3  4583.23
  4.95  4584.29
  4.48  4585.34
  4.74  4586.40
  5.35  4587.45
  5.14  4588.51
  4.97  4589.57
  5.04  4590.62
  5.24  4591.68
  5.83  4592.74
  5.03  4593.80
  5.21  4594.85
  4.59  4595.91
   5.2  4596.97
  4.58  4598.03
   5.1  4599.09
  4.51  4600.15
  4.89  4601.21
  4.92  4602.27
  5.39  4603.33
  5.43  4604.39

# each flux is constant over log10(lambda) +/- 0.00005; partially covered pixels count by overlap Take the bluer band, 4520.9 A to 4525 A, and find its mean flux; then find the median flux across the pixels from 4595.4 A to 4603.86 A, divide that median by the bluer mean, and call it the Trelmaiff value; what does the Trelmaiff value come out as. 0.97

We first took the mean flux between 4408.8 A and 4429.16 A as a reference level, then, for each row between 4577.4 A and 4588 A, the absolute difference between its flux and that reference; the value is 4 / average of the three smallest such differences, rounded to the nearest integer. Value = 35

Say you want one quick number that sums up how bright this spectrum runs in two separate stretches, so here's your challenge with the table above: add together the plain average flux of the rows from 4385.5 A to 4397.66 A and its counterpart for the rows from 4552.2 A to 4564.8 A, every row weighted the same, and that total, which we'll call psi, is 9.5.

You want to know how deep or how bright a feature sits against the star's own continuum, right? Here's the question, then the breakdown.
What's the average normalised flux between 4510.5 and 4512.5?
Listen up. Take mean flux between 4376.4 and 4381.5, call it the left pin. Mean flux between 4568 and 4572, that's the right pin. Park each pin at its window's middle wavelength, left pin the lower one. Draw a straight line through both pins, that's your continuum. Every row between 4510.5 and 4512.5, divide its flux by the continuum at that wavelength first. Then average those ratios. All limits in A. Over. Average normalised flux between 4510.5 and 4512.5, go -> 1.09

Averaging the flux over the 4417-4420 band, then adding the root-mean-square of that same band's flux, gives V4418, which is 10.3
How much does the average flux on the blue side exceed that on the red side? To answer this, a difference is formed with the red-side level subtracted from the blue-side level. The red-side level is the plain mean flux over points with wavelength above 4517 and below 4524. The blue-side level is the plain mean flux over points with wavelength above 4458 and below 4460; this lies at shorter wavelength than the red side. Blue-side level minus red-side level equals -1.0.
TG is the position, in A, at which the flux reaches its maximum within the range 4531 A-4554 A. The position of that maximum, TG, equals 4540.17 A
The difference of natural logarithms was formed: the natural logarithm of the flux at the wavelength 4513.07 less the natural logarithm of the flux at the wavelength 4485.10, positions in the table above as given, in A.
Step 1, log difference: 0.15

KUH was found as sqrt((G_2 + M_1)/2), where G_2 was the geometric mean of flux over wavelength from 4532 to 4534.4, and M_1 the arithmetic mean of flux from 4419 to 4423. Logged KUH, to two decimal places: 2.22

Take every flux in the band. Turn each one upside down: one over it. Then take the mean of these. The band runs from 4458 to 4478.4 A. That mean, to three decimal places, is 0.211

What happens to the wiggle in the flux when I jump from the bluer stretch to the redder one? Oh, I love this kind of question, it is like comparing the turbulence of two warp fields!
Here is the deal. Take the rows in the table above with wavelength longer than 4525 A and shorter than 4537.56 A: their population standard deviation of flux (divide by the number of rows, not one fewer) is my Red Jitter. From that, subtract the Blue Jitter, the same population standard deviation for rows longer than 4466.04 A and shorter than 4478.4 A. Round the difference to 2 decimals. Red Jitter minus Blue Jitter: 0.08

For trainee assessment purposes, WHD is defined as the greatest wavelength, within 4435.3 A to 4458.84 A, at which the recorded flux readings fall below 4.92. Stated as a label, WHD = 4458.33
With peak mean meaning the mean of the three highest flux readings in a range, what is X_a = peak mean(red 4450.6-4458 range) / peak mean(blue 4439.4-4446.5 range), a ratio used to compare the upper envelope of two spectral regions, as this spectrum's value 0.93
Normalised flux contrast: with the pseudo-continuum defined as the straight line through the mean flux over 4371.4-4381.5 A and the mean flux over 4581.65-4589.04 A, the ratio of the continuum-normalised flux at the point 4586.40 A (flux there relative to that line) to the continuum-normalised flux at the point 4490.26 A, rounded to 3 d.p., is 0.999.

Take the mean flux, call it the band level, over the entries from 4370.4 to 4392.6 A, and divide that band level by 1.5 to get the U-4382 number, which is 2.87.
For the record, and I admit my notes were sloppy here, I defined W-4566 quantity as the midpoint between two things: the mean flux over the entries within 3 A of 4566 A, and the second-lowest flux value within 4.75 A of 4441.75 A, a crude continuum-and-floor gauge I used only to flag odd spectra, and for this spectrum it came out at 4.89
